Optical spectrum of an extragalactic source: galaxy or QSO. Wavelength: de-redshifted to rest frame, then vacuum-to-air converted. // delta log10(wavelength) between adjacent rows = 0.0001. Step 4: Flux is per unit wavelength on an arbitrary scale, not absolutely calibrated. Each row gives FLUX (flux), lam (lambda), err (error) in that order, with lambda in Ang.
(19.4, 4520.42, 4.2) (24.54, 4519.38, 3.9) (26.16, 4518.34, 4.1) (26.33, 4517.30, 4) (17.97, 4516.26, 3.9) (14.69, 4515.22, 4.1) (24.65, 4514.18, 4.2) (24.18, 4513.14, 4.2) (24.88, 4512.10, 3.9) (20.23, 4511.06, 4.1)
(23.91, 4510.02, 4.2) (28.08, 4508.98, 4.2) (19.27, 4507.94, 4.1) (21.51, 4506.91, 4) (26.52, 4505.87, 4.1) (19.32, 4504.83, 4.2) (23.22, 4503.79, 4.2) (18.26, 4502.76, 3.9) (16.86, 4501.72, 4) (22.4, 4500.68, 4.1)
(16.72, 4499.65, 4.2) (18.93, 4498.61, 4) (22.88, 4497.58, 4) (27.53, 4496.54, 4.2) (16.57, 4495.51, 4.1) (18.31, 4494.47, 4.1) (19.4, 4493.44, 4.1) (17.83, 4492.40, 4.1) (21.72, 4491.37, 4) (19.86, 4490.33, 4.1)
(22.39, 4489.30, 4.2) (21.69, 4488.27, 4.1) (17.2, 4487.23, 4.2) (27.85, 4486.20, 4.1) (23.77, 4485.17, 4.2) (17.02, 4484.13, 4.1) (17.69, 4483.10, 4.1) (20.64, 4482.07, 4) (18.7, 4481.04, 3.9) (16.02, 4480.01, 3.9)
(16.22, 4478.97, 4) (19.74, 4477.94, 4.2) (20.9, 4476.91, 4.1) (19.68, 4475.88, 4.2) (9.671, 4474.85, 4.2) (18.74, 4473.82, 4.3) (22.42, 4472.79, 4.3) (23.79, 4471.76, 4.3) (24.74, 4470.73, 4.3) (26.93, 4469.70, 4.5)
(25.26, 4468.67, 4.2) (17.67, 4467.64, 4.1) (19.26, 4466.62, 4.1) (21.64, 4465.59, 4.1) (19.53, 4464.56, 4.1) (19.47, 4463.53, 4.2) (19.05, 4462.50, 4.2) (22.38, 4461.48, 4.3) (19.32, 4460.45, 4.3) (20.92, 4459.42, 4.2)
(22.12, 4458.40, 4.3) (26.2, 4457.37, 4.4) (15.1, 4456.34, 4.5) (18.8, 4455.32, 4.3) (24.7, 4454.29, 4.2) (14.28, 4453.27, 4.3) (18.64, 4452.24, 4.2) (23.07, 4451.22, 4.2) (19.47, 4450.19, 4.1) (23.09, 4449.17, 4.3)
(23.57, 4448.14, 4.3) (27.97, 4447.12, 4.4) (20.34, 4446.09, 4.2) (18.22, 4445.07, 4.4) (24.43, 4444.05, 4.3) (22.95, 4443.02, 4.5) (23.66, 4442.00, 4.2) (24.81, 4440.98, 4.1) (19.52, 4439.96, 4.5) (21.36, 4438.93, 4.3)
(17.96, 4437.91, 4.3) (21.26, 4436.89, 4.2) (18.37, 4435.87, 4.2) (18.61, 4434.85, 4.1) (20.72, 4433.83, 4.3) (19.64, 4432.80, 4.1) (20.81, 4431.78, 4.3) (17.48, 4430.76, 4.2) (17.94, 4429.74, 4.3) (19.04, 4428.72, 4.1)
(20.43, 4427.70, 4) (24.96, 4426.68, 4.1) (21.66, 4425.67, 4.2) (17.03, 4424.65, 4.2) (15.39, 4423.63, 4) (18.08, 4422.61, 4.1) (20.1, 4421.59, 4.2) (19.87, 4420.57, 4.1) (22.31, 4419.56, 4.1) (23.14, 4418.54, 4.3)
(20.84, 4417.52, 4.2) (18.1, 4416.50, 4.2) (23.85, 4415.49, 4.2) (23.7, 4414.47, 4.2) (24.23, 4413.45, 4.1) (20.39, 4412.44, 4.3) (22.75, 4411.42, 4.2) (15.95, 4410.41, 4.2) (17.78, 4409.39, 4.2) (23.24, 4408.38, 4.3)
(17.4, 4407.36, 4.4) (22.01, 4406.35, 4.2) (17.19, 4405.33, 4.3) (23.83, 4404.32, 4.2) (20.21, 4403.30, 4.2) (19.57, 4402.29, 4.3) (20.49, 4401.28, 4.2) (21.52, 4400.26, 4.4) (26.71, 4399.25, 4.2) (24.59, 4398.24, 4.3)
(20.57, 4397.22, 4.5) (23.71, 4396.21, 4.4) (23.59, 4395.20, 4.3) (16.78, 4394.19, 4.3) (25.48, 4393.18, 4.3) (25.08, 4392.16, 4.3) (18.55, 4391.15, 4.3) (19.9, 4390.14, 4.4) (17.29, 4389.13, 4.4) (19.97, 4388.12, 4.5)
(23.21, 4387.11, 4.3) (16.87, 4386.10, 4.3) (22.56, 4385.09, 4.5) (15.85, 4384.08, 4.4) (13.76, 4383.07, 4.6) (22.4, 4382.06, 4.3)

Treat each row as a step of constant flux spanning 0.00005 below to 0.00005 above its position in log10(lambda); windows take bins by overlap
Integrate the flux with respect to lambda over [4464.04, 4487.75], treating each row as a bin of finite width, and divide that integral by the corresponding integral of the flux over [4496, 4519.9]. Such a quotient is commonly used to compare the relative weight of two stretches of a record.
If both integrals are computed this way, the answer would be 0.91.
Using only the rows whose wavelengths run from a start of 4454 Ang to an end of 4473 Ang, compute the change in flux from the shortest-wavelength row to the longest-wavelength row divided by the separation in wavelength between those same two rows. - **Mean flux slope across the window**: -0.1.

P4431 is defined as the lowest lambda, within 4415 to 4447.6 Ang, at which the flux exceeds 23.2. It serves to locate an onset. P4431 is 4415.49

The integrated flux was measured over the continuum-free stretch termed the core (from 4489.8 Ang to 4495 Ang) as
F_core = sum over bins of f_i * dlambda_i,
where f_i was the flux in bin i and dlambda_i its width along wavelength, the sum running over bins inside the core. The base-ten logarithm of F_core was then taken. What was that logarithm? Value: 2.00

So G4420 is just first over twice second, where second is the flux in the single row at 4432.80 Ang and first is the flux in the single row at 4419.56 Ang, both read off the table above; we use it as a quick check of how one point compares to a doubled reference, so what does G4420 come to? 0.57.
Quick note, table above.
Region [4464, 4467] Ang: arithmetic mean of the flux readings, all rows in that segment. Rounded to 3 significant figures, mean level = 20.1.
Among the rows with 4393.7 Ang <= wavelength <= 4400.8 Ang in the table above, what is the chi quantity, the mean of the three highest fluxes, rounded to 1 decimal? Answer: 25.0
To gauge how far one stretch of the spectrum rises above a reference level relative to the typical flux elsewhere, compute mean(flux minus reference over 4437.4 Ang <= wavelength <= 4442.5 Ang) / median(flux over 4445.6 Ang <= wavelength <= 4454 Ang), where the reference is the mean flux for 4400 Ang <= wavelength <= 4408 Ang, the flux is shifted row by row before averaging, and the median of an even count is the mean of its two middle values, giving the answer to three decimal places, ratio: 0.055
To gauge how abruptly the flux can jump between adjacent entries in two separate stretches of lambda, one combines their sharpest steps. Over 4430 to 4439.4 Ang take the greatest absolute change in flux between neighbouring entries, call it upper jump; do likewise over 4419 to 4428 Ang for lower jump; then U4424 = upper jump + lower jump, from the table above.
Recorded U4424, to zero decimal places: 8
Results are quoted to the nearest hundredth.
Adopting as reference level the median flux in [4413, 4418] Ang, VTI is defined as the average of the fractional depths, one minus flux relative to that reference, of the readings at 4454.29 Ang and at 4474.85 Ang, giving 0.27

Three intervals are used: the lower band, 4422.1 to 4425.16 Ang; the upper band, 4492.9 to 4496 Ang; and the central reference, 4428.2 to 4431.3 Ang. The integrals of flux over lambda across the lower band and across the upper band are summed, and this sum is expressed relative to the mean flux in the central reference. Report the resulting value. 5.9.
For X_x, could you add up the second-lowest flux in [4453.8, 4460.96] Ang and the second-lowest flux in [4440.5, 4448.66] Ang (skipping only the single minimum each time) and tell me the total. 39.1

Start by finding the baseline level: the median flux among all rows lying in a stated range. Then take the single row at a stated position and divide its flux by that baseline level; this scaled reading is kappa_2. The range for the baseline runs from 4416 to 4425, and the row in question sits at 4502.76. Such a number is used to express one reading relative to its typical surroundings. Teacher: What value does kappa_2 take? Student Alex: 0.92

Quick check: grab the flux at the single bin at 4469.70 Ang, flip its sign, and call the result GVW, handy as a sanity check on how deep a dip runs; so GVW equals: -27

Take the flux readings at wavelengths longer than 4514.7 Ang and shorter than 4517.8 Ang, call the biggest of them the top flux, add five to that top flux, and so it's 31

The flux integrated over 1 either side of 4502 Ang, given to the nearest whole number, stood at 36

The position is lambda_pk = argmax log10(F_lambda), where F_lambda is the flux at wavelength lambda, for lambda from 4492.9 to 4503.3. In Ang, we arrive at 4496.54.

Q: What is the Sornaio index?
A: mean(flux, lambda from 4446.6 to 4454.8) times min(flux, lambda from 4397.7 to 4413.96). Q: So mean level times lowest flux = 348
